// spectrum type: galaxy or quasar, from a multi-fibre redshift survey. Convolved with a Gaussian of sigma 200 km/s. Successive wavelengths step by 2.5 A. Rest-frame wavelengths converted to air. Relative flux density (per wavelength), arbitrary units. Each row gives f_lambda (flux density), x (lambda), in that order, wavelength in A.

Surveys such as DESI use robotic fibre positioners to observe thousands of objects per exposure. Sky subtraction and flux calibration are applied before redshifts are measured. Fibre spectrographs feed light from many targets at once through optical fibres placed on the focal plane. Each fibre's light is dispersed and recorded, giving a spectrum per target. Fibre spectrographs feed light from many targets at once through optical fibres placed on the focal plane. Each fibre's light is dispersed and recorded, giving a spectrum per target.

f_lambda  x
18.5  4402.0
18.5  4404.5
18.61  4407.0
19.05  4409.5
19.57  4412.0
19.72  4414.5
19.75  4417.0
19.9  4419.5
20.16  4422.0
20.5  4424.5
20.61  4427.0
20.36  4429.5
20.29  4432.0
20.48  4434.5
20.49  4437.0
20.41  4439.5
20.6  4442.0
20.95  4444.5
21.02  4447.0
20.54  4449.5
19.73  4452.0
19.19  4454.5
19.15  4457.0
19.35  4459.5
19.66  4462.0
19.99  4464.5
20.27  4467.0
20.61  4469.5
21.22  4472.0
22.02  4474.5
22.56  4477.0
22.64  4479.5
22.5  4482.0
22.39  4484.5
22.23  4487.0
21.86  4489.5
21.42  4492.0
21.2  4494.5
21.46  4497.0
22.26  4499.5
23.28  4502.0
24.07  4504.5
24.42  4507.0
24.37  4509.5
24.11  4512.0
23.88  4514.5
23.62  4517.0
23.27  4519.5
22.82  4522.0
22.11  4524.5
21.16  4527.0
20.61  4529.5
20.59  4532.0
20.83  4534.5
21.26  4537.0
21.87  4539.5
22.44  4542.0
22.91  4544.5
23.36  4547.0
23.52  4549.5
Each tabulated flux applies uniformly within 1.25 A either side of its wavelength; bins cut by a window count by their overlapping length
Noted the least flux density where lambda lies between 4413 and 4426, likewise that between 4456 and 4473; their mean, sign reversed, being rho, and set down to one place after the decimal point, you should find -19.4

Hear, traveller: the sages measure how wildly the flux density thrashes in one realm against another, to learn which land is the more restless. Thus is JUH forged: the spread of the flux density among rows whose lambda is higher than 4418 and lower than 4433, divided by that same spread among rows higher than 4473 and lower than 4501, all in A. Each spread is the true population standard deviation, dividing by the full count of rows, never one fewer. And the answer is 0.48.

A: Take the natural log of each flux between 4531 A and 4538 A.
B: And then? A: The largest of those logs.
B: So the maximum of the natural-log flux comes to 3.06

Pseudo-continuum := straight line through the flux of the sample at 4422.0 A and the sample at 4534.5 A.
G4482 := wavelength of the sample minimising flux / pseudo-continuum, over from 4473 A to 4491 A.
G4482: 4489.5 A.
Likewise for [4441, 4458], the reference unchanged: 4457.0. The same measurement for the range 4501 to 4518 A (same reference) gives 4502.0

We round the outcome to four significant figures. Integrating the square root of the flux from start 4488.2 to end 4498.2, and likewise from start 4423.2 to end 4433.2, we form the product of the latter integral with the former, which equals 2096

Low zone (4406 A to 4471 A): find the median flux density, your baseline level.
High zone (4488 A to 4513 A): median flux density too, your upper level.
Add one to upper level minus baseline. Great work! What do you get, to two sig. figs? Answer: 3.6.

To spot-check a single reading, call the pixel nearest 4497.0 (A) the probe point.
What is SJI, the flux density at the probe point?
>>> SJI 21.46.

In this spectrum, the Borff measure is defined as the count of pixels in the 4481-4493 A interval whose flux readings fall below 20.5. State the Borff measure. 0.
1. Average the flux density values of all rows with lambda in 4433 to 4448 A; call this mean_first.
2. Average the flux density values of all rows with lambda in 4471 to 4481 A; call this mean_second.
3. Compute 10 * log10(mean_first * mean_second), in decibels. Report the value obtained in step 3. 26.60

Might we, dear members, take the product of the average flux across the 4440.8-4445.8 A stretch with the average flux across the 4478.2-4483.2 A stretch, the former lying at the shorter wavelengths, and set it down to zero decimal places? 469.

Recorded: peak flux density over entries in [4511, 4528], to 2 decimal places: 24.11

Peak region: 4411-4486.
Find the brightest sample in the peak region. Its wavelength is 4479.5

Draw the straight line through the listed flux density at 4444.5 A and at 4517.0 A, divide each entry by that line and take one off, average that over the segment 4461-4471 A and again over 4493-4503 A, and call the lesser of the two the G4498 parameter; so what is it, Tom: -0.07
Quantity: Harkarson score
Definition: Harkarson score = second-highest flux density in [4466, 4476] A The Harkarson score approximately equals 21.22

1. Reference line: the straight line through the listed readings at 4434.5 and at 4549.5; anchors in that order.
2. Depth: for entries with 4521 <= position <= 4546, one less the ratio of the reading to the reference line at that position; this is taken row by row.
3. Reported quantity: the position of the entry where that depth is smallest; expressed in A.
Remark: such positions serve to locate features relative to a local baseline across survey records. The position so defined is 4522.0 A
